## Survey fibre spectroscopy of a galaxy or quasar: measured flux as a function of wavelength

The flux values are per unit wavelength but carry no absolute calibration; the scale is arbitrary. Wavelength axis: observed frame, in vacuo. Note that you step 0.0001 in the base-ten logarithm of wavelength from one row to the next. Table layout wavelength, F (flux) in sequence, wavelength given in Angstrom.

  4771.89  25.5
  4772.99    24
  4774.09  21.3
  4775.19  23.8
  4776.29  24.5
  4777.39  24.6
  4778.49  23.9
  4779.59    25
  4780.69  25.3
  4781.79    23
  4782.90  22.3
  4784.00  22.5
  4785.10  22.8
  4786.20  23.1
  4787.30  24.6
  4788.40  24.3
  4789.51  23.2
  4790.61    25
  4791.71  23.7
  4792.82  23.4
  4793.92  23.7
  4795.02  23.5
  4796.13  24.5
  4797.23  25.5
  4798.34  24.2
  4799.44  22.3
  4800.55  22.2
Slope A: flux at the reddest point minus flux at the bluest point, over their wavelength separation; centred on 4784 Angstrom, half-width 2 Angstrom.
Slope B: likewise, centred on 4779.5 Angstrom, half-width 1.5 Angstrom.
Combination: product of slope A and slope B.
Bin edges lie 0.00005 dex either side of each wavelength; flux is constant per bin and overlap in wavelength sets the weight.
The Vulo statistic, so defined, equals 0.14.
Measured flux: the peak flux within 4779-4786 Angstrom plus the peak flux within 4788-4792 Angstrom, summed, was 50.3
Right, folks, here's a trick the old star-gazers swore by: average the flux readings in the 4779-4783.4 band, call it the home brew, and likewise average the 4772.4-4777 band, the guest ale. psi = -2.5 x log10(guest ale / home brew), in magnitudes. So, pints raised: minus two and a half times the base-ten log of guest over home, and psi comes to 0.02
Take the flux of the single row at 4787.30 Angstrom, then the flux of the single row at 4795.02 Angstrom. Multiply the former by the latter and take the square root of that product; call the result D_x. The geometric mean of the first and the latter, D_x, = 24.04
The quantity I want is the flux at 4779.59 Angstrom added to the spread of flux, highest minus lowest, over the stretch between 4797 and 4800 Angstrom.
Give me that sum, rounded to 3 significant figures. 28.2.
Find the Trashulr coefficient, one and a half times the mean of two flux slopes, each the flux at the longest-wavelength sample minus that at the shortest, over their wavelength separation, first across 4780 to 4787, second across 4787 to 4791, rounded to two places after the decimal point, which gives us -0.21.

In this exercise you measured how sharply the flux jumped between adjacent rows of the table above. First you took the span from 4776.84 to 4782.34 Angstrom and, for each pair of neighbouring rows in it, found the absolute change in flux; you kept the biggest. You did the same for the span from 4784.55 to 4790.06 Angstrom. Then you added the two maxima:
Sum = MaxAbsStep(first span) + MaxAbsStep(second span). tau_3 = 3.8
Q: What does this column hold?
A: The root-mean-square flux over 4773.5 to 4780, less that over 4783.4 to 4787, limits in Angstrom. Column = 1.08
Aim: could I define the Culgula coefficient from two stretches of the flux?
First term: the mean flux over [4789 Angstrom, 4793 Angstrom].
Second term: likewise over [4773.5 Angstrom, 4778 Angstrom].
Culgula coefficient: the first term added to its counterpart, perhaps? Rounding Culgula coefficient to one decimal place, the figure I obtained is 47.4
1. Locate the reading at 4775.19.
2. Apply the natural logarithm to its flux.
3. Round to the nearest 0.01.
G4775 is 3.17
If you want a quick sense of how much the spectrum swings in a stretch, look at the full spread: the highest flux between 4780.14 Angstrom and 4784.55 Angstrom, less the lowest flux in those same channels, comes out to 3.0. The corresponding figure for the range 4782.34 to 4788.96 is 2.3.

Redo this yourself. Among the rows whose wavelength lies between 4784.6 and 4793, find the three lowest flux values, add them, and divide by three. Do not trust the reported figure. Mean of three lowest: 23.0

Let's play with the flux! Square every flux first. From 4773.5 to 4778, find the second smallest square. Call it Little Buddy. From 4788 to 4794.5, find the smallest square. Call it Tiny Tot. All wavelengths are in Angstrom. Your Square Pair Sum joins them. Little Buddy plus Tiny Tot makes 1105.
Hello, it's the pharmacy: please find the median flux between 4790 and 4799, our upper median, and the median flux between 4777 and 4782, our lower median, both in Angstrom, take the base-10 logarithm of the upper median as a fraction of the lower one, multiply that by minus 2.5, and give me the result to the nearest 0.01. 0.03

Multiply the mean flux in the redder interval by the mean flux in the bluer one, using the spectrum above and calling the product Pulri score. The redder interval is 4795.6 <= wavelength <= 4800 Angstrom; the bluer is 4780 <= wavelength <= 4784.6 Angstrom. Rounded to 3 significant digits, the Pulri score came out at 562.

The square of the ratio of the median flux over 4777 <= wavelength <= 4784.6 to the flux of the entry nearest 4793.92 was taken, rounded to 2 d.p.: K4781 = 1.02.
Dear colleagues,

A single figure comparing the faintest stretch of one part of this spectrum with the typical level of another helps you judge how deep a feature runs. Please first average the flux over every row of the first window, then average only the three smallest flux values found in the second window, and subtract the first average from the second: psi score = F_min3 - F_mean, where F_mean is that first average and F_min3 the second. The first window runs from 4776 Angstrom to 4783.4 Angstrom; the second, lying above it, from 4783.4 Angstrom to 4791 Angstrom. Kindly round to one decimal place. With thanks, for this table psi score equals -1.3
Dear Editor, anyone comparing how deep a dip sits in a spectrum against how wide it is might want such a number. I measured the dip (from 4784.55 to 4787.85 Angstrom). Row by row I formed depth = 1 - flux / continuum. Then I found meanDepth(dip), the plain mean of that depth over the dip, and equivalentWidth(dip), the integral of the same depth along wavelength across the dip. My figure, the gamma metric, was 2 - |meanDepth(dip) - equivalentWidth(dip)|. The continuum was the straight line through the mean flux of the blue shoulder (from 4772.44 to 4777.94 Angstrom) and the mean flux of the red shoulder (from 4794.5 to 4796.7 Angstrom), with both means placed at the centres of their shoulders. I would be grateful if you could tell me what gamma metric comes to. 1.97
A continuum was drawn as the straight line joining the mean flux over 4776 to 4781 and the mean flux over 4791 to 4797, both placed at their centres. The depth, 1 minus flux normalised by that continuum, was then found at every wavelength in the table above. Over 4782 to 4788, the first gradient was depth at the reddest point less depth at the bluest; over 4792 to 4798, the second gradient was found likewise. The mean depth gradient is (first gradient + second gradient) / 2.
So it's -0.10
